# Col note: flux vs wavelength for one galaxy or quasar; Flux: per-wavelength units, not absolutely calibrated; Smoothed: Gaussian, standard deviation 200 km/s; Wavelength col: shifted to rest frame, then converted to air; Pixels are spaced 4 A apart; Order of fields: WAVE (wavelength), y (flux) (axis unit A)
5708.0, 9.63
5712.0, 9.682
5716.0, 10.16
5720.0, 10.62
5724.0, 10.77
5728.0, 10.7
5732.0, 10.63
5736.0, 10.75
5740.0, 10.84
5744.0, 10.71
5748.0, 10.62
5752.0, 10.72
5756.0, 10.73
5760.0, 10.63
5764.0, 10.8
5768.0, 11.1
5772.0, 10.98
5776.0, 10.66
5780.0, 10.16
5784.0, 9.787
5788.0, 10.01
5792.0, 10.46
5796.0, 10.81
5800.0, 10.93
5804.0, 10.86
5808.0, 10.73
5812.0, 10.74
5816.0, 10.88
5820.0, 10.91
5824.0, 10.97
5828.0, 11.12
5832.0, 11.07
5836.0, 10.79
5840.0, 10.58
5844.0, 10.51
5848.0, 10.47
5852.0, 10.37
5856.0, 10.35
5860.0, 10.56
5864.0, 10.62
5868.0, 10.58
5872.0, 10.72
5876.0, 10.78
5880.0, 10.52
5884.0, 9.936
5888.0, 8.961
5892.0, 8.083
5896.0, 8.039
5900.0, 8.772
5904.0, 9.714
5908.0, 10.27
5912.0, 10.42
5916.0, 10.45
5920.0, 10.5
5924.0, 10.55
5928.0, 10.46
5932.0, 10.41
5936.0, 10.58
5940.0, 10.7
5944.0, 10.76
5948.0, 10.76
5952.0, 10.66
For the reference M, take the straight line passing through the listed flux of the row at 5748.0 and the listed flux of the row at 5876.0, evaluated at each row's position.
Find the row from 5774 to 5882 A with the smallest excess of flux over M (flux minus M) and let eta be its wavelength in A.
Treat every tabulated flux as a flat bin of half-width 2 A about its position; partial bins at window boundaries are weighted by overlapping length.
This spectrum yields 5784.0 A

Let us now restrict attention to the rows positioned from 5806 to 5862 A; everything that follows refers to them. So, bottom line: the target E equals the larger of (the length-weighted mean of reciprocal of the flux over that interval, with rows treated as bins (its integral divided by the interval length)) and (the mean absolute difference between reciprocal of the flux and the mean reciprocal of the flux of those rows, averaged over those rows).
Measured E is 0.0933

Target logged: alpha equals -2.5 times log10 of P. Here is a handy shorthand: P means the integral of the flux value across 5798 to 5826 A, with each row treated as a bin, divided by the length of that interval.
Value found -2.59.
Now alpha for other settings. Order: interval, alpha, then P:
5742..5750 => -2.57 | 10.7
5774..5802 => -2.54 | 10.4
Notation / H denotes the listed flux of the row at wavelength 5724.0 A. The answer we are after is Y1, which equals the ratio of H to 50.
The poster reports 0.215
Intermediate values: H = 10.77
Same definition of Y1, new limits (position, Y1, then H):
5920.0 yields 0.210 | 10.5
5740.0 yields 0.217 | 10.84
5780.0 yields 0.203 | 10.16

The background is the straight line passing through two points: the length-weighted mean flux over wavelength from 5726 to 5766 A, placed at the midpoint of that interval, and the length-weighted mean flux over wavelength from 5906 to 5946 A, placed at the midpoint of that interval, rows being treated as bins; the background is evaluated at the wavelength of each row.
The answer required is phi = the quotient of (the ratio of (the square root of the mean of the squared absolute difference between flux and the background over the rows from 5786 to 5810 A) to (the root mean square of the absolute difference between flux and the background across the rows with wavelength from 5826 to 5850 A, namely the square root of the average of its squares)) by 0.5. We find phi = 2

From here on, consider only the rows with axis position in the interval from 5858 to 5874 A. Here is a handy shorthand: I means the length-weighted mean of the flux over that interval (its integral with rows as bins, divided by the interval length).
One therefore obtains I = 10.6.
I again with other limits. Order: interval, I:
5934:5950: 10.7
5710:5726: 10.3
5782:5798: 10.3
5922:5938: 10.5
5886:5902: 8.5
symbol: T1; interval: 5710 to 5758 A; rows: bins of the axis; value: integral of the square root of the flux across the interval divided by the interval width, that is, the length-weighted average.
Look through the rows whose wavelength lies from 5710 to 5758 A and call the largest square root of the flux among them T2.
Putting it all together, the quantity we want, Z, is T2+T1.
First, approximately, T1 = 3.25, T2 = 3.29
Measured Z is 6.54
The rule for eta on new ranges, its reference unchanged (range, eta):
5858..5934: 5896.0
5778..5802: 5784.0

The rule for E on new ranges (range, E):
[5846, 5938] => 0.0998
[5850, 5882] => 0.0947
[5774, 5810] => 0.0955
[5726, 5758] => 0.0934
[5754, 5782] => 0.0933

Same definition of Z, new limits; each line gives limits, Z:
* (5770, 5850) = 6.60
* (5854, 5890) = 6.50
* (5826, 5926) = 6.52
